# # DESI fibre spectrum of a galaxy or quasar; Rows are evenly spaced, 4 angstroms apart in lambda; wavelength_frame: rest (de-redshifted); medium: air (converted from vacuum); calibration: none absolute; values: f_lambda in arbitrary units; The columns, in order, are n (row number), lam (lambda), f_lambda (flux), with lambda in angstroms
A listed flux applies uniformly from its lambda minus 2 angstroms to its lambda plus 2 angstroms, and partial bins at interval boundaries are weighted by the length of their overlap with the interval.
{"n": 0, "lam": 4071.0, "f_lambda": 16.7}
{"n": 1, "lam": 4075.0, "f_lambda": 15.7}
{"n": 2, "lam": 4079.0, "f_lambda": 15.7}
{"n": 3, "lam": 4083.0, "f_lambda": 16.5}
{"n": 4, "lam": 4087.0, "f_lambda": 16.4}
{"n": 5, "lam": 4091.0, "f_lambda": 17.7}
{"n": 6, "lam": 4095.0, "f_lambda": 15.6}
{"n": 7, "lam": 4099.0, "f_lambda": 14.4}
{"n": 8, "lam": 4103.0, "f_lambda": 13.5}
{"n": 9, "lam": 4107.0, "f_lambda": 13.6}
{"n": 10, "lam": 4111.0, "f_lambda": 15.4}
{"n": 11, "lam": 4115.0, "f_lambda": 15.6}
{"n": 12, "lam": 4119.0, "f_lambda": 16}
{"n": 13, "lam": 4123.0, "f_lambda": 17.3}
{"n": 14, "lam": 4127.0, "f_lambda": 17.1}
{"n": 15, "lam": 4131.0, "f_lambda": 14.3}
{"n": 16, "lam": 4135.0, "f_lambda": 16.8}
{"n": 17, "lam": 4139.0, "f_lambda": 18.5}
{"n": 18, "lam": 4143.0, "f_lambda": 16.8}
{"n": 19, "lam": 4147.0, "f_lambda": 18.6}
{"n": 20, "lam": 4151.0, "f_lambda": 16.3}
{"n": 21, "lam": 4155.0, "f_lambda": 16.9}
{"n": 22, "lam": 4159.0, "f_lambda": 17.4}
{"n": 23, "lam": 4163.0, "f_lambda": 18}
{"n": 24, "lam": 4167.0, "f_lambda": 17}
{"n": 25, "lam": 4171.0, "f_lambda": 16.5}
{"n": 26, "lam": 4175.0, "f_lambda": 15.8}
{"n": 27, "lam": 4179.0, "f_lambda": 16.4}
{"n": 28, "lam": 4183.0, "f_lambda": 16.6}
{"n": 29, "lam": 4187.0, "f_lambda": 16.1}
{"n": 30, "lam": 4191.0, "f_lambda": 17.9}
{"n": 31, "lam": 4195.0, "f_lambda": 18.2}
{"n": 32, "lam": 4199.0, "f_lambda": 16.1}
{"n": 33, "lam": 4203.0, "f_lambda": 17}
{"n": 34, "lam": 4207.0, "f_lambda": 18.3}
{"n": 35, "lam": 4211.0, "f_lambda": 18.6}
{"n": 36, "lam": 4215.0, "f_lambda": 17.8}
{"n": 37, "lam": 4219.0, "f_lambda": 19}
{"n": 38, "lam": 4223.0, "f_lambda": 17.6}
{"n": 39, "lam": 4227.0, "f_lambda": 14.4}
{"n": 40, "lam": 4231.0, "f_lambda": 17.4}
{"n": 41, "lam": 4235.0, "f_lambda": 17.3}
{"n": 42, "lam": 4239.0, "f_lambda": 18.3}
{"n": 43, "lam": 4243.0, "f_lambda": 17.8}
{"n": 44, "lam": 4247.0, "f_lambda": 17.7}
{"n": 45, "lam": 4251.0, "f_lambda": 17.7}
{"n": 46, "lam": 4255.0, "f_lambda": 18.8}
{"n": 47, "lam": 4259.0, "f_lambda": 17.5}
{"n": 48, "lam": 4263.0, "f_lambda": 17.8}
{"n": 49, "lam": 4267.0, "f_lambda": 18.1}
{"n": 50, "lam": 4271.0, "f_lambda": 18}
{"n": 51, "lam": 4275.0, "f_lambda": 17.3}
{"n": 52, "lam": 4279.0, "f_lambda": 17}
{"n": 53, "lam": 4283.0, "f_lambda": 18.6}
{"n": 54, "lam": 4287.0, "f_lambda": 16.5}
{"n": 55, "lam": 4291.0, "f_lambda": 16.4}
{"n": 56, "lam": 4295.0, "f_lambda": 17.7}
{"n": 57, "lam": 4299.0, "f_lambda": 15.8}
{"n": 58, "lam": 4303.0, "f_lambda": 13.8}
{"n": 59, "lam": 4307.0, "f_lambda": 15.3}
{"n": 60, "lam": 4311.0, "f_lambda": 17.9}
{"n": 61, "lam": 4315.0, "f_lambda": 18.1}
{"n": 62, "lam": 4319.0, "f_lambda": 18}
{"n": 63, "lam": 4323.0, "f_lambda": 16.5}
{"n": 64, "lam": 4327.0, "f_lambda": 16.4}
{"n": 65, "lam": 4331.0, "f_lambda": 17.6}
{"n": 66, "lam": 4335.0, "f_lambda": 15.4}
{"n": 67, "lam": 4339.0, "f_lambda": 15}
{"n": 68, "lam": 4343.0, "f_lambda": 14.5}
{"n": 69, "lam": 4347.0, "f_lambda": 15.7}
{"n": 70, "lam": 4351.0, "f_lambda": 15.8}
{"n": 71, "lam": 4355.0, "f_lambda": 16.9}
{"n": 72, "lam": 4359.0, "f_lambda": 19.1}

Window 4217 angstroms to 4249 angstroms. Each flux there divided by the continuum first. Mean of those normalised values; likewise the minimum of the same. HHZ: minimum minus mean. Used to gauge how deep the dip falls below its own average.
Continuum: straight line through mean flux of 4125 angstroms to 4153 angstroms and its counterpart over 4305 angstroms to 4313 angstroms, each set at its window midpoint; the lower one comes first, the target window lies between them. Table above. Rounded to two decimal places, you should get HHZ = -0.18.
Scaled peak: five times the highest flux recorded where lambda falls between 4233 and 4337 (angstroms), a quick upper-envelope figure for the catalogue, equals 94.0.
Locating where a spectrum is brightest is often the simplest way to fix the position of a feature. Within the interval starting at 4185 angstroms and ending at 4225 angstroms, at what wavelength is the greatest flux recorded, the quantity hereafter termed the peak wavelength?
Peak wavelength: 4219.0 angstroms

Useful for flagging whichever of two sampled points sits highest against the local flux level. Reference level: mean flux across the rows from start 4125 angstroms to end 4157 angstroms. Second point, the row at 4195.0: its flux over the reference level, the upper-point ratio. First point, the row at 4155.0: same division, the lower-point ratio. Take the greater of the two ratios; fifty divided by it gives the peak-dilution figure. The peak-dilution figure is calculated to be 46.5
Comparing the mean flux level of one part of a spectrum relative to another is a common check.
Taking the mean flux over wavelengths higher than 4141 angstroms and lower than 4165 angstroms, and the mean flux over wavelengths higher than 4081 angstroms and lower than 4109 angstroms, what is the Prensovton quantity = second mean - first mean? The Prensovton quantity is -1.9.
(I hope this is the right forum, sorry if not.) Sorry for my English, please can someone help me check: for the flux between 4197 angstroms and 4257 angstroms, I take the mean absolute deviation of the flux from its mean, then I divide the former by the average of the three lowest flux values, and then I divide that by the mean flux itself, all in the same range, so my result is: 0.0027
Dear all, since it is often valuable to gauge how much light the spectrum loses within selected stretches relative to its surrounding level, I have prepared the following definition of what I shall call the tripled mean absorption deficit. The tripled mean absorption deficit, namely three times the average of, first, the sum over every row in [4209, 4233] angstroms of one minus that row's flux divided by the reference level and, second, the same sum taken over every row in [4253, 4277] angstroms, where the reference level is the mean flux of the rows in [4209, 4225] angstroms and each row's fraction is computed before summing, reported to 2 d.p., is 0.55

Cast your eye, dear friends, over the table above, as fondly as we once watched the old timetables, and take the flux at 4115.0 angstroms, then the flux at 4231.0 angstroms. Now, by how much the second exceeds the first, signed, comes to 1.8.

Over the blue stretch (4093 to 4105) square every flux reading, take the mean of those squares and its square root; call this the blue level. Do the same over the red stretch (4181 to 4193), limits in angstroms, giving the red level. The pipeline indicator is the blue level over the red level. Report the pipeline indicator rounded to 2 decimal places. 0.86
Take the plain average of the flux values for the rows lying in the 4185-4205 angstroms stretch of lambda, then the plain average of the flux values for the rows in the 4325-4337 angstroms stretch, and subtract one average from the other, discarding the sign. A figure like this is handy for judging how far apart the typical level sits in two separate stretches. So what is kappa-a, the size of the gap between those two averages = 0.6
